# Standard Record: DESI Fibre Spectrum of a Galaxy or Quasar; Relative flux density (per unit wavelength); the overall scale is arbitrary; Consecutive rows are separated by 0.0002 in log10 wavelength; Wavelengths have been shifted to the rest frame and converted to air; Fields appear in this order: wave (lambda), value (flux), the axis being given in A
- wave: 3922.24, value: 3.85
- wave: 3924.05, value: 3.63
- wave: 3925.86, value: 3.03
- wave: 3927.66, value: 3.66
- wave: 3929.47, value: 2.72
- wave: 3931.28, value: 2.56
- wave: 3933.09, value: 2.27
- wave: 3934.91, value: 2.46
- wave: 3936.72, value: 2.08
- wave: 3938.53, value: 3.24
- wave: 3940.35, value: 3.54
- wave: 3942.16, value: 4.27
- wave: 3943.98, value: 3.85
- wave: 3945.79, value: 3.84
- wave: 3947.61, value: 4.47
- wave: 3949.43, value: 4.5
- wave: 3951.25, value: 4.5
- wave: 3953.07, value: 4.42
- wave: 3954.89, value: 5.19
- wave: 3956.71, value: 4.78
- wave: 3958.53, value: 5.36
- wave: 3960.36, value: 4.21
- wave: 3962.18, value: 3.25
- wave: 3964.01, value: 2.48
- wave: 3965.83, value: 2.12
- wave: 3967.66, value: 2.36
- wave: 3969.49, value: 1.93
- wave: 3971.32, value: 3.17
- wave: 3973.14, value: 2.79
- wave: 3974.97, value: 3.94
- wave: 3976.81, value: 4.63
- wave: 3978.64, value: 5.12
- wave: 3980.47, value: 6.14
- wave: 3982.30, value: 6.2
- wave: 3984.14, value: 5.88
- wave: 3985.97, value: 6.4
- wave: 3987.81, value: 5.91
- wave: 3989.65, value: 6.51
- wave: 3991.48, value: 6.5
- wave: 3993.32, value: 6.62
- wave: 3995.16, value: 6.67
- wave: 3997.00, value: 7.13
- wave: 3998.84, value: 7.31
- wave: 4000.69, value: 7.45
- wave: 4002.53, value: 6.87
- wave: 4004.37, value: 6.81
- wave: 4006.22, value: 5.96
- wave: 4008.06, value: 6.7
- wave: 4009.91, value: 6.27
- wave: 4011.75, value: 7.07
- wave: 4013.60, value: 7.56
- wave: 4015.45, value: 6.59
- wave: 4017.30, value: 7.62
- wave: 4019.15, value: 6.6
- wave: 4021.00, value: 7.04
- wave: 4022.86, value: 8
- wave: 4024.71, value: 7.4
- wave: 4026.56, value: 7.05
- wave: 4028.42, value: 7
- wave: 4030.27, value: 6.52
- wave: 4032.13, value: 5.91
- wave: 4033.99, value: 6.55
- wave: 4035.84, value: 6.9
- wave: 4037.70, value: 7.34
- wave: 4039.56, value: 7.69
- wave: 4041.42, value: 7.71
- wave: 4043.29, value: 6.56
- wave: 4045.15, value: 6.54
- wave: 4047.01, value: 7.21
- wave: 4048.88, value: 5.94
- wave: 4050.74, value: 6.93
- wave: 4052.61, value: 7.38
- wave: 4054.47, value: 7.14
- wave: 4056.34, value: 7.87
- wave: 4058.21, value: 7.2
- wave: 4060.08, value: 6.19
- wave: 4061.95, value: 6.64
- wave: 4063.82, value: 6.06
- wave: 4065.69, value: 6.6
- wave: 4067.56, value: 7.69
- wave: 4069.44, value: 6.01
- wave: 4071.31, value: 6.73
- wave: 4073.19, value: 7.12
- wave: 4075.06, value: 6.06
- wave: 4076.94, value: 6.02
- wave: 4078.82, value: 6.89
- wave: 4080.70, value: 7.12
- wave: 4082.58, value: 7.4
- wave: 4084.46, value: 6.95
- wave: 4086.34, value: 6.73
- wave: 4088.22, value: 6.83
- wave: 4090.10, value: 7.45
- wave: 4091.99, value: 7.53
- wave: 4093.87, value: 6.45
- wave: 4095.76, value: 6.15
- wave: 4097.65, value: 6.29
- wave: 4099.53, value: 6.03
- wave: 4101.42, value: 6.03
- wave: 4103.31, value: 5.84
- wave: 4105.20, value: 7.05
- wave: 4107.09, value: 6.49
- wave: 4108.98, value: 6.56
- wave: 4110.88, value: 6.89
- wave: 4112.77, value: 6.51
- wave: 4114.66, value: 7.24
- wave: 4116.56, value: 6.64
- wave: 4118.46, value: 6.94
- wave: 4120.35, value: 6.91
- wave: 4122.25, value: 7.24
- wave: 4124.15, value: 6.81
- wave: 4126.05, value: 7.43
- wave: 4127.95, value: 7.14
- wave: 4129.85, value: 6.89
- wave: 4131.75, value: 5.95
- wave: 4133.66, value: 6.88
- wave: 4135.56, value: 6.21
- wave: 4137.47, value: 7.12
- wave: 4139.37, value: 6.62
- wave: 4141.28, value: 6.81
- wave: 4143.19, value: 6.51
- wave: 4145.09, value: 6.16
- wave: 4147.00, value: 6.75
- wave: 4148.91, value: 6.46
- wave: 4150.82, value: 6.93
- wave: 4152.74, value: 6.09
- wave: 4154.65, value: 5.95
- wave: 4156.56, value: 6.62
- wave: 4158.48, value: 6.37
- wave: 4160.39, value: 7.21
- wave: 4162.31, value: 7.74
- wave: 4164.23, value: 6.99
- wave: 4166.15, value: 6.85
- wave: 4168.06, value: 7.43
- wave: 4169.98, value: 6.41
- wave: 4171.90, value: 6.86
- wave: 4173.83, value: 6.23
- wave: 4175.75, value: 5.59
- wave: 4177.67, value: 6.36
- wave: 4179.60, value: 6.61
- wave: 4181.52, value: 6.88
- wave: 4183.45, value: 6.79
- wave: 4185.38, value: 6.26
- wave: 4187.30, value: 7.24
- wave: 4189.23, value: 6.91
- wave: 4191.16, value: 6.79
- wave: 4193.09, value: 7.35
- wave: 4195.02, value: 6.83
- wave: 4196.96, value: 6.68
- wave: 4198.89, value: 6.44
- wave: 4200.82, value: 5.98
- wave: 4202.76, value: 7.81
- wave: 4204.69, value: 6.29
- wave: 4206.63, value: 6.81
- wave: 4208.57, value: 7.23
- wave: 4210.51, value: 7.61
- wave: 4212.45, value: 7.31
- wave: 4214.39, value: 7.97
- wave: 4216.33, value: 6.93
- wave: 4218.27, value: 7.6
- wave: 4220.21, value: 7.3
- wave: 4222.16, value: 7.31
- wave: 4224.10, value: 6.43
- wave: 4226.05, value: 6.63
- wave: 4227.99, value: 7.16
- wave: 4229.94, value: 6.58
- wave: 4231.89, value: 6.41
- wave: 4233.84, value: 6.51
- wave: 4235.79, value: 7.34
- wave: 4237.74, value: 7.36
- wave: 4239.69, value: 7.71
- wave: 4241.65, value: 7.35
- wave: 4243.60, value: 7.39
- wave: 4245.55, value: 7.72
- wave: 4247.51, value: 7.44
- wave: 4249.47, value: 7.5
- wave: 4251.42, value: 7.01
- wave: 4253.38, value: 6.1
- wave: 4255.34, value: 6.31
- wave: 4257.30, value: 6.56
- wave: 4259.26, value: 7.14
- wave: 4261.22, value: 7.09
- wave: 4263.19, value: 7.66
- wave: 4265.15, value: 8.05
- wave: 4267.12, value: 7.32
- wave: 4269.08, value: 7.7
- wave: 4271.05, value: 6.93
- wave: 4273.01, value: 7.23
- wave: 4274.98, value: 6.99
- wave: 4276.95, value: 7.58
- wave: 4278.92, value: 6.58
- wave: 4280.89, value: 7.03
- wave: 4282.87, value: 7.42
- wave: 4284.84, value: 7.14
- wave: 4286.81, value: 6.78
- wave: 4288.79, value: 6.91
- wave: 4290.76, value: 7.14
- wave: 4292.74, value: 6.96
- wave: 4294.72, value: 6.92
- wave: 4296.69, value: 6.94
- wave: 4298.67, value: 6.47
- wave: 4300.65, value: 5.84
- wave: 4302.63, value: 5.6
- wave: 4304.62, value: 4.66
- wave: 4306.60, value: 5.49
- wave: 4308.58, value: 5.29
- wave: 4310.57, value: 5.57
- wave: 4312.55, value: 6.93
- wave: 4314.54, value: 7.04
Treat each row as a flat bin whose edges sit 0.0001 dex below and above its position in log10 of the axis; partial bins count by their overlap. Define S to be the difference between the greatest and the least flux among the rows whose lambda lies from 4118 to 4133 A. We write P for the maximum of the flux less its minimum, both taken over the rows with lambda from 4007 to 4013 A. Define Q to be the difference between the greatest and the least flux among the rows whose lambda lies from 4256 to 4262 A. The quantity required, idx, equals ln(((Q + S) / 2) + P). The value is 0.60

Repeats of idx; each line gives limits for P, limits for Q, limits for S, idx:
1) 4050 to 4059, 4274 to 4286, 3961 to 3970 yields 0.74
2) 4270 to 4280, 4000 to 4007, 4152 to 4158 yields 0.73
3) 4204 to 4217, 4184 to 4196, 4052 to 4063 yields 1.12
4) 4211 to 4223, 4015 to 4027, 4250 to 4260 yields 0.82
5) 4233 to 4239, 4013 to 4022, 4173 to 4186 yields 0.70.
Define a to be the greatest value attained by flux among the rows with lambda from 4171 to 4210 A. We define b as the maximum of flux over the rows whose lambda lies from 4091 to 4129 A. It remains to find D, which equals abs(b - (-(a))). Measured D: 15.3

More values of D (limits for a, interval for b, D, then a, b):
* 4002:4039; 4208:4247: 16.0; 8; 7.97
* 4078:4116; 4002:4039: 15.5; 7.53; 8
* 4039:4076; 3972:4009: 15.3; 7.87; 7.45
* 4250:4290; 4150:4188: 15.8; 8.05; 7.74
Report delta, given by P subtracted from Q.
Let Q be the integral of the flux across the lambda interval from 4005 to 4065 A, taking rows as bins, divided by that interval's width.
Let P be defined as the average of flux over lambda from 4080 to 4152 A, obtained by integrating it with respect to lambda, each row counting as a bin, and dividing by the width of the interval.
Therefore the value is 0.2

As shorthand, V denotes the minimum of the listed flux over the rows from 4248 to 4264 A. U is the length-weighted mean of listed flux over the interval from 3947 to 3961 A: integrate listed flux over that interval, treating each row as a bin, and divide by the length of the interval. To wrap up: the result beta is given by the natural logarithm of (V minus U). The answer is 0.3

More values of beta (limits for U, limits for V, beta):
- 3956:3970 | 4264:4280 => 1.2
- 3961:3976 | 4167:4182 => 1.0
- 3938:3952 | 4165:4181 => 0.4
